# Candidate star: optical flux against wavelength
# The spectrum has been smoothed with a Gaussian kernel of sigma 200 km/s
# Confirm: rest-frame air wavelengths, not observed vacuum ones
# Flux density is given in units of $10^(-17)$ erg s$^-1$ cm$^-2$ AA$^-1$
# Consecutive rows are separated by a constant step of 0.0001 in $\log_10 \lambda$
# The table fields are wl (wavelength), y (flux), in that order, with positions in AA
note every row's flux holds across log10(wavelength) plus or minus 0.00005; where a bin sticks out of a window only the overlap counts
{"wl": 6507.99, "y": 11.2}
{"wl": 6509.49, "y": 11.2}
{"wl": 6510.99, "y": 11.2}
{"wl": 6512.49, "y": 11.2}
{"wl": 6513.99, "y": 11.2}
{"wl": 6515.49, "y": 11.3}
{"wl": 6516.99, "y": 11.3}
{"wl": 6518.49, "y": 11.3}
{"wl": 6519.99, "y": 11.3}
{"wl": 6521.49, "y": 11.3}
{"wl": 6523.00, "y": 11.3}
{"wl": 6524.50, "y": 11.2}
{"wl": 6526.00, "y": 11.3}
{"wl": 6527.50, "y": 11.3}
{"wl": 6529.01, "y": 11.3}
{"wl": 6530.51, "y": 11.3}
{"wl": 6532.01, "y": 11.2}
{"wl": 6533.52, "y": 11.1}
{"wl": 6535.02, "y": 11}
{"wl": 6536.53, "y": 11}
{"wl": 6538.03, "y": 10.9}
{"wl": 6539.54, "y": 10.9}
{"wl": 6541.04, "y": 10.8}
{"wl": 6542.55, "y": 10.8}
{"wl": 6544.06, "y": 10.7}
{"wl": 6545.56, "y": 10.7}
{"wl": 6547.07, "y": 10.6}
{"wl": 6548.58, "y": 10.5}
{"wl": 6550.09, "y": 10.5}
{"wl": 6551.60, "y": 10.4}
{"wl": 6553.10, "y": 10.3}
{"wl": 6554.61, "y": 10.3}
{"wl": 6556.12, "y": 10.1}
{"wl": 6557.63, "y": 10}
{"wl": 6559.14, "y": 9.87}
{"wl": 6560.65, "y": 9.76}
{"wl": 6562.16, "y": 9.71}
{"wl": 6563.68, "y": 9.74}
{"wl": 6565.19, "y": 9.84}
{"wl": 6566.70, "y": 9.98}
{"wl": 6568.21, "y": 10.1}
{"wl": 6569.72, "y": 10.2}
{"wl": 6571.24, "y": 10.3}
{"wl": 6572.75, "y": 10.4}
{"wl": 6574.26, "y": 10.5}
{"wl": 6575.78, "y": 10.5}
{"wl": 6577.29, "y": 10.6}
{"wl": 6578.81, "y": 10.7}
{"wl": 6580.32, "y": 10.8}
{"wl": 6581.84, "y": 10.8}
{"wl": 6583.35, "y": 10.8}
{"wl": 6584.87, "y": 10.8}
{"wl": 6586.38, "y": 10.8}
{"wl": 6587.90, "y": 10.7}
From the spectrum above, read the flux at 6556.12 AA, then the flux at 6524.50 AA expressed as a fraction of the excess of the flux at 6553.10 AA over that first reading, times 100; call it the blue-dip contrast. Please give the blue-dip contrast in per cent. 5600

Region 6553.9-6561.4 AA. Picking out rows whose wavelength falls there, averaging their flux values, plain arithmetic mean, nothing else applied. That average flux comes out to 10.0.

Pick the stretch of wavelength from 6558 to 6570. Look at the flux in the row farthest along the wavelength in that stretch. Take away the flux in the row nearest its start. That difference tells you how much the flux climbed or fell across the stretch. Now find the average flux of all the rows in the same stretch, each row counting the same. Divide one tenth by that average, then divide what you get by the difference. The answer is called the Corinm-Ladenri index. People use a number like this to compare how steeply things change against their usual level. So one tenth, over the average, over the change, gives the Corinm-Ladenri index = 0.03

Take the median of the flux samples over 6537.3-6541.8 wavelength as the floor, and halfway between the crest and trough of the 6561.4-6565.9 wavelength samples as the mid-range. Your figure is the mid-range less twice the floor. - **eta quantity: -12.0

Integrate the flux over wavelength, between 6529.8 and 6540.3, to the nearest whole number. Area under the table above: 116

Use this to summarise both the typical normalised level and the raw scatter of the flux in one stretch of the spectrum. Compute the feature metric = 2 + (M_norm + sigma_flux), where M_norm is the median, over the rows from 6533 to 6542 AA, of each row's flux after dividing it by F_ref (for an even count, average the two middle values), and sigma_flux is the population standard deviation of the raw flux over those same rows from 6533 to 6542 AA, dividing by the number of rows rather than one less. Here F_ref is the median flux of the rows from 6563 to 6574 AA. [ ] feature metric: 3.18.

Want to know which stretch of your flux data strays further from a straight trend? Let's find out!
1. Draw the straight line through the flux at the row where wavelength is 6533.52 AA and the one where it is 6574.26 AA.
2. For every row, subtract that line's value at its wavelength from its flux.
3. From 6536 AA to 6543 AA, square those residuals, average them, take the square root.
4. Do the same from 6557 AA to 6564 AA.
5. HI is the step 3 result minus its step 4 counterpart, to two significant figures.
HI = -0.75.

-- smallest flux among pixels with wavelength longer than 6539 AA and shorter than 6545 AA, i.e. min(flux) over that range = 10.7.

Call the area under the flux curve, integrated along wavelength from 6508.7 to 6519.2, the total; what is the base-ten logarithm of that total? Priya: 2.07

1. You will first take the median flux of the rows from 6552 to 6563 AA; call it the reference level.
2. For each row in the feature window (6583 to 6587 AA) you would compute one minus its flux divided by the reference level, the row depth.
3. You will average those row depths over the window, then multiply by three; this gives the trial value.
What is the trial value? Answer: -0.24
